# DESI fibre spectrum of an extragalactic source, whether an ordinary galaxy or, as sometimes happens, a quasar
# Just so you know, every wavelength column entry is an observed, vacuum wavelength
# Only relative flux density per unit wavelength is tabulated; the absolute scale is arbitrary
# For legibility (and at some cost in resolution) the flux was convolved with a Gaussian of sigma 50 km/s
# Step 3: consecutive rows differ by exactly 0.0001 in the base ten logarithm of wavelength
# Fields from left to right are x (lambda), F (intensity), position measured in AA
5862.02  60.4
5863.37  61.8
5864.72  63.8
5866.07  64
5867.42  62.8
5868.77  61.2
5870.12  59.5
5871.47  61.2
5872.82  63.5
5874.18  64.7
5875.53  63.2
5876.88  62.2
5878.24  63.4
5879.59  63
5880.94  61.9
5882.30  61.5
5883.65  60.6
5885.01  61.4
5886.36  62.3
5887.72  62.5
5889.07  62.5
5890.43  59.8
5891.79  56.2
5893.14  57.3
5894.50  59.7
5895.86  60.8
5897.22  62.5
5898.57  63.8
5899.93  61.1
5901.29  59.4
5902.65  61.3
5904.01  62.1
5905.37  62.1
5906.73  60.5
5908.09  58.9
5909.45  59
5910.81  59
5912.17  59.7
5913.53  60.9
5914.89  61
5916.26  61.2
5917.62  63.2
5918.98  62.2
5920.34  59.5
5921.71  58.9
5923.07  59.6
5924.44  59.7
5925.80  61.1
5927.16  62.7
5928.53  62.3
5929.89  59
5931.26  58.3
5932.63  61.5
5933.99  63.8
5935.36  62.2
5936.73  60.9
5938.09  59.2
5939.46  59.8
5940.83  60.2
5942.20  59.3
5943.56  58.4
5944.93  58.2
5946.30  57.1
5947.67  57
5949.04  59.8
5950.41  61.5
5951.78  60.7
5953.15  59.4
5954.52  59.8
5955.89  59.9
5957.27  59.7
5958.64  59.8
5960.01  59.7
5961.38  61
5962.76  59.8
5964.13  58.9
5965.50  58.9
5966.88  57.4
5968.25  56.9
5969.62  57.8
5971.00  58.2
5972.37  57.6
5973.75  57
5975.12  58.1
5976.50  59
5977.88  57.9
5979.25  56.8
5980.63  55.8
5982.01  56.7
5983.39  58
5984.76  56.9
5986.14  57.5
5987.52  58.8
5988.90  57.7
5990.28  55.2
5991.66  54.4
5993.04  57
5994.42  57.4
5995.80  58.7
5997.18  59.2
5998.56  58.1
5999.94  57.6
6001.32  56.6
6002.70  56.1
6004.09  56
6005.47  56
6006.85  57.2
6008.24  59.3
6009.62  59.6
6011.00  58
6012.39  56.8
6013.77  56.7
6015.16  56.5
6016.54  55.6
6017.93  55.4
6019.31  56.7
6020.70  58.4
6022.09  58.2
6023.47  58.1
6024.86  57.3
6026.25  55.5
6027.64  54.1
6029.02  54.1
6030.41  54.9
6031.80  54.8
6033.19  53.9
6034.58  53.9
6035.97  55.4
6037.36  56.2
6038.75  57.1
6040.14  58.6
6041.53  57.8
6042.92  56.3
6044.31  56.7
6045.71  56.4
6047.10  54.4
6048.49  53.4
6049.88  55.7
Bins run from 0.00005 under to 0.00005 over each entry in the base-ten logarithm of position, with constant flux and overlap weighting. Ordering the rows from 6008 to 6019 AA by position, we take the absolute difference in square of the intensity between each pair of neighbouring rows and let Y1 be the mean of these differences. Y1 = 74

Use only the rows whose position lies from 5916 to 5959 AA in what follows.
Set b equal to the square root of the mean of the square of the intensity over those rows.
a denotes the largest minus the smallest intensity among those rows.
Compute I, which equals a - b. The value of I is -53.4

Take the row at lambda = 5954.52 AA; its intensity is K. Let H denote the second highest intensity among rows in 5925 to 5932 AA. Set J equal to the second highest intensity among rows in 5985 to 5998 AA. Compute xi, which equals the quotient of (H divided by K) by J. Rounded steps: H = 62.3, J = 58.8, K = 59.8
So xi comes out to 0.0177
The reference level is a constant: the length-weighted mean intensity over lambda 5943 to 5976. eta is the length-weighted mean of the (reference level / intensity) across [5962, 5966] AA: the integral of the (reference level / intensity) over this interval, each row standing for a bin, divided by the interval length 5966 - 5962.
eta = 0.99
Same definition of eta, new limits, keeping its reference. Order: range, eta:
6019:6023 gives 1.02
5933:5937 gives 0.94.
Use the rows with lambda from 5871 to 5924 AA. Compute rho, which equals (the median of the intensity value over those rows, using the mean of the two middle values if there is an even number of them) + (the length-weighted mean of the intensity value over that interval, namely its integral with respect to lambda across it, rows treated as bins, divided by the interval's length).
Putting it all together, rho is 122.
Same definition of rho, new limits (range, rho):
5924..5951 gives 120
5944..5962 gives 119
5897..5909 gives 123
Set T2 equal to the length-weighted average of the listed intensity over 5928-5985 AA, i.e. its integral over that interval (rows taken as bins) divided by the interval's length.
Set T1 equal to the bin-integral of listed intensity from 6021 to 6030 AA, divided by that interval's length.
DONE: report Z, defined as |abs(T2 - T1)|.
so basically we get 2.8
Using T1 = 56.3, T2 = 59.1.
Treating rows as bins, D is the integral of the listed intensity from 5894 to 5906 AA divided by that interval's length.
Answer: 61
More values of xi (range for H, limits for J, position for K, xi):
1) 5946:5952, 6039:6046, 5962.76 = 0.0176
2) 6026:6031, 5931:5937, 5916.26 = 0.0144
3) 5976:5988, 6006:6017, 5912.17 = 0.0166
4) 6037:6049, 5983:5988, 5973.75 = 0.0175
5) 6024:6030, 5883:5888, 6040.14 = 0.0152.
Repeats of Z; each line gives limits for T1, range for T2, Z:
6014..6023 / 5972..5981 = 0.7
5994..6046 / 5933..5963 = 3.2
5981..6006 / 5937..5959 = 2.3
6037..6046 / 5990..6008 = 0.1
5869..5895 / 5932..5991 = 2.6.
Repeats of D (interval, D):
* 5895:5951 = 60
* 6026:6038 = 55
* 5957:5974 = 59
